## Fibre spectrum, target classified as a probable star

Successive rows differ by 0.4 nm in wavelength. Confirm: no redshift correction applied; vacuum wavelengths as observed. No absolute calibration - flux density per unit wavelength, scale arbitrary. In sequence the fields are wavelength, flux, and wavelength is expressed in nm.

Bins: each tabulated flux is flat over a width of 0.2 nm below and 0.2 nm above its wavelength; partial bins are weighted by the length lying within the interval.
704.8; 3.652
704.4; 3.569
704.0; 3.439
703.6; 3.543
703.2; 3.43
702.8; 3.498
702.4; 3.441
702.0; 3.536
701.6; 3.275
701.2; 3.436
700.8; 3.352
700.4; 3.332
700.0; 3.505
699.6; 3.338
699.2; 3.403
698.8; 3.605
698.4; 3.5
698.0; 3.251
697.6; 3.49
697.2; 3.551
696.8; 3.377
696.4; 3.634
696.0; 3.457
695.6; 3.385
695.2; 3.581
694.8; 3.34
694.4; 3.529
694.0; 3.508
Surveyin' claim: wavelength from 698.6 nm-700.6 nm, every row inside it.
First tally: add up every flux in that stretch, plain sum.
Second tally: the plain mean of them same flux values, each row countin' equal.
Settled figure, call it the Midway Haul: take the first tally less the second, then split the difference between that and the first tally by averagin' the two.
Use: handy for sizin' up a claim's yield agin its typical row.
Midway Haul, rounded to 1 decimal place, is 15.5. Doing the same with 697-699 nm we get 15.7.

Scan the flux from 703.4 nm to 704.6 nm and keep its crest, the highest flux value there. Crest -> 3.569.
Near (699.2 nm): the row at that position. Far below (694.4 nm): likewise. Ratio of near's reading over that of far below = 0.96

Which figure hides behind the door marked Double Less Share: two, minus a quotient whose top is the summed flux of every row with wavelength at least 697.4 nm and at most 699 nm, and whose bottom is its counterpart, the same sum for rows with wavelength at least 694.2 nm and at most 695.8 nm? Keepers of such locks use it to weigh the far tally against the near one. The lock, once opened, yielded 1.00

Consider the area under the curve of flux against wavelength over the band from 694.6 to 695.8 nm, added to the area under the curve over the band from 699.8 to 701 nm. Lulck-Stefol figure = 8.2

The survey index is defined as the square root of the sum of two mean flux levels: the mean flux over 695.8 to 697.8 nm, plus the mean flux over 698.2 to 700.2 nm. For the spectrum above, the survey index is 2.64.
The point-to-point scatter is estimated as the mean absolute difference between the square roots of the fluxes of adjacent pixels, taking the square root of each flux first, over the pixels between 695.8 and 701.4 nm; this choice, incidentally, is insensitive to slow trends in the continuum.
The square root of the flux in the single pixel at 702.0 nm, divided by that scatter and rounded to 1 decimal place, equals 46.0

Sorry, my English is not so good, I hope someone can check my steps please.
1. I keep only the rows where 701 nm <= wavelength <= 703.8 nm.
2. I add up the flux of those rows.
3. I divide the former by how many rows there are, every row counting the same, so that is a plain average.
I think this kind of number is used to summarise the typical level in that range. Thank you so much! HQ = 3.45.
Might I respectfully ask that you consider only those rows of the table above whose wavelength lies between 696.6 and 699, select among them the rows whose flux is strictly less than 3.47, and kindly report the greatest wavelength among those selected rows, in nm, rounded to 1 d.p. 698.0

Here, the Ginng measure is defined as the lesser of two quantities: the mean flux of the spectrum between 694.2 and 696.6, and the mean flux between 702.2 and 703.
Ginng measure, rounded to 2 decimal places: 3.47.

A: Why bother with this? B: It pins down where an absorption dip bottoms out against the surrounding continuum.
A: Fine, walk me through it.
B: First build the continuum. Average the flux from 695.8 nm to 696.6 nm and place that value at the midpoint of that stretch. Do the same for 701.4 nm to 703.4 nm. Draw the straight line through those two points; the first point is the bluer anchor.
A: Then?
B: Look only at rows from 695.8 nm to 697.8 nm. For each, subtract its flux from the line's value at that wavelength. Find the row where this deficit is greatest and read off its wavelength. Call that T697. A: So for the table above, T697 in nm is 696.8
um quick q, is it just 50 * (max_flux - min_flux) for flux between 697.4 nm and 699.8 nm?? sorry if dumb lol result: 17.7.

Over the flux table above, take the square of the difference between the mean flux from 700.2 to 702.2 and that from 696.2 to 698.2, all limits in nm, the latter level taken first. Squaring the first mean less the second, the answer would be 0.0055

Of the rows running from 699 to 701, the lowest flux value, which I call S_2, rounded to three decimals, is 3.332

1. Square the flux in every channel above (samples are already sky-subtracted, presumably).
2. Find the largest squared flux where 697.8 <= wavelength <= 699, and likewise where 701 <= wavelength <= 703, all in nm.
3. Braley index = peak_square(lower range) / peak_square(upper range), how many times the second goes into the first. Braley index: 1.04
